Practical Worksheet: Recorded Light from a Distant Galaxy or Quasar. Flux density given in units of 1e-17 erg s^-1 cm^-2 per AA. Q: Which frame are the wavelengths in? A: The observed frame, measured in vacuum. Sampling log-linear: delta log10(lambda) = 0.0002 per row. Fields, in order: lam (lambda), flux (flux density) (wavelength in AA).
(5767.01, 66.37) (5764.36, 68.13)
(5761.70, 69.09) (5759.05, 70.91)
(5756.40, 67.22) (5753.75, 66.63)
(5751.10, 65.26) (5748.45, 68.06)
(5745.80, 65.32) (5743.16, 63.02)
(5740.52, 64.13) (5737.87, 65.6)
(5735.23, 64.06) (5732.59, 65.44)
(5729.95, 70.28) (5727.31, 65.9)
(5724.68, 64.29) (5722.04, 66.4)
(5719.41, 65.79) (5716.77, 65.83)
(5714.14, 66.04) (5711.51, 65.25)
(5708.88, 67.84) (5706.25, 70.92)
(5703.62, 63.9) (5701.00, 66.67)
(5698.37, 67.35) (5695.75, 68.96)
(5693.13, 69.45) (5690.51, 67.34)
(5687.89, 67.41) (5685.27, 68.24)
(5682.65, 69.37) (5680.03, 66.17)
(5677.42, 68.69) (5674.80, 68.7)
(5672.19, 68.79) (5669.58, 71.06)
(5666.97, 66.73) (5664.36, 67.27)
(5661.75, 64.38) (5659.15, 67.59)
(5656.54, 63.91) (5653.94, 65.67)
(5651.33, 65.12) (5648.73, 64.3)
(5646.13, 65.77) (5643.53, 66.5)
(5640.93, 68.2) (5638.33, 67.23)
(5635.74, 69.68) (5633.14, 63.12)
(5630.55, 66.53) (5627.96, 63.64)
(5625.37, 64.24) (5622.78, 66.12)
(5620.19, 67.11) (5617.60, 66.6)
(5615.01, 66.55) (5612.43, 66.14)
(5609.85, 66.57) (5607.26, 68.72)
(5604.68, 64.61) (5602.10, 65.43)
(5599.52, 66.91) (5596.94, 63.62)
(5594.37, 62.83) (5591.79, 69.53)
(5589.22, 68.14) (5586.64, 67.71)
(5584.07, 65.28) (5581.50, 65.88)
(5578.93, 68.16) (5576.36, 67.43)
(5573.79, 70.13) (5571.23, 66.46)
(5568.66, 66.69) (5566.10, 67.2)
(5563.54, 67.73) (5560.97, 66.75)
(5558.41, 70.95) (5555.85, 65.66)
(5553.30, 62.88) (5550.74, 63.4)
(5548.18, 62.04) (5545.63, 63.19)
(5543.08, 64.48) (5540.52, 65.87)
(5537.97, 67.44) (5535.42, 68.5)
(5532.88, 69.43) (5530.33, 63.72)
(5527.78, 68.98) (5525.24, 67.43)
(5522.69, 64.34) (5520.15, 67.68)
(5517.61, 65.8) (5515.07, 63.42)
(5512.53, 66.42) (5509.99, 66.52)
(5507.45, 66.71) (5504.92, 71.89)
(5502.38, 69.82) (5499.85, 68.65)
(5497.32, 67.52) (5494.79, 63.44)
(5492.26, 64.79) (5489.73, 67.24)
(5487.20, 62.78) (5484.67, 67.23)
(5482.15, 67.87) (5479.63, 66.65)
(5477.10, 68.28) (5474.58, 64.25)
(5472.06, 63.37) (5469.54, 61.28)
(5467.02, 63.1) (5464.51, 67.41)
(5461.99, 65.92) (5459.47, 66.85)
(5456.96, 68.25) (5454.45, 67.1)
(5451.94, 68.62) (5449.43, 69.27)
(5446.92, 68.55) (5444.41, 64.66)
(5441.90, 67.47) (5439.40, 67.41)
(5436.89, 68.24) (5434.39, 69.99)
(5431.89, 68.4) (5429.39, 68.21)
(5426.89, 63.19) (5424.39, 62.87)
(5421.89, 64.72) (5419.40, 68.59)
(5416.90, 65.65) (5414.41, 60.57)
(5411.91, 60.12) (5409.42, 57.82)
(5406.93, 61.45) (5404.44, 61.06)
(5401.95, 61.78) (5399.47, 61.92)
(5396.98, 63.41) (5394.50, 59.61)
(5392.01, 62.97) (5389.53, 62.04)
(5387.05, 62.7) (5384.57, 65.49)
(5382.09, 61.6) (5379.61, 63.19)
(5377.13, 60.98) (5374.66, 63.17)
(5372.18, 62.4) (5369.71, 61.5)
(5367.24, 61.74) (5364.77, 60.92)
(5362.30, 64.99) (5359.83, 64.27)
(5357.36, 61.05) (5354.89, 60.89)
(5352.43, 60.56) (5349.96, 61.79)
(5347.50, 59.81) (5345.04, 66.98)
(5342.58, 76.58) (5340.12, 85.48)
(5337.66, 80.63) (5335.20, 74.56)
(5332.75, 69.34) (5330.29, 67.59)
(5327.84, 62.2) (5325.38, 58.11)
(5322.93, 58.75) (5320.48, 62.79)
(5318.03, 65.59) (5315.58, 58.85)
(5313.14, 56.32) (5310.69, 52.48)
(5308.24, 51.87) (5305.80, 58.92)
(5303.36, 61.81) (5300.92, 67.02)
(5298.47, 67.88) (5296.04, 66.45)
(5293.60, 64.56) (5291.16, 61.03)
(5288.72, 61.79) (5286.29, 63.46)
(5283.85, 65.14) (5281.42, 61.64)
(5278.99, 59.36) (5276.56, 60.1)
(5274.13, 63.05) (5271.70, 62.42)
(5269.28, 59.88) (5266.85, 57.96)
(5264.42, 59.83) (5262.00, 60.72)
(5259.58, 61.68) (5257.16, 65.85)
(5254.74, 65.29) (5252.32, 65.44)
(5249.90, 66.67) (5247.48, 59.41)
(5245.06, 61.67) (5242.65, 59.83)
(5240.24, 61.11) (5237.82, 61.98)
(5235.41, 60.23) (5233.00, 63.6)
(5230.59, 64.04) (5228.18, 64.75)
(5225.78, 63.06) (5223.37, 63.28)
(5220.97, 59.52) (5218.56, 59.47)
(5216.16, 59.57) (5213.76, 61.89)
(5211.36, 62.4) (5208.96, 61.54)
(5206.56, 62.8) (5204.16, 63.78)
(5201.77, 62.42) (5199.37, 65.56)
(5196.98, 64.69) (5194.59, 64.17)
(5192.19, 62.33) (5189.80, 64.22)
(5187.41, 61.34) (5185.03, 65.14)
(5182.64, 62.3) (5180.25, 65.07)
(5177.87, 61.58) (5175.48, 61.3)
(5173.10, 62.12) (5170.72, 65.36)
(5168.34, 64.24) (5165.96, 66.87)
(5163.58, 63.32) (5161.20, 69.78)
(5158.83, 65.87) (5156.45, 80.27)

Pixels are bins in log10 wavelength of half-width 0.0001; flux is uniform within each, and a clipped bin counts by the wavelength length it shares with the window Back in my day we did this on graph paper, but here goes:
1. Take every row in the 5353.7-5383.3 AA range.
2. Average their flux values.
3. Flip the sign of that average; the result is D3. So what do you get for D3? -62.2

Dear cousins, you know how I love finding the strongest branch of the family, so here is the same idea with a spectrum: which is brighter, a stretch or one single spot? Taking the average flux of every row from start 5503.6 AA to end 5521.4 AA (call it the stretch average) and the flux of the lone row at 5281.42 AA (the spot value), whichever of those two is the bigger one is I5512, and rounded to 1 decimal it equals 66.9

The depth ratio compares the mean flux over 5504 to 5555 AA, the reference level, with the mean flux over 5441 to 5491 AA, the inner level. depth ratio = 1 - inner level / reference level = 0.00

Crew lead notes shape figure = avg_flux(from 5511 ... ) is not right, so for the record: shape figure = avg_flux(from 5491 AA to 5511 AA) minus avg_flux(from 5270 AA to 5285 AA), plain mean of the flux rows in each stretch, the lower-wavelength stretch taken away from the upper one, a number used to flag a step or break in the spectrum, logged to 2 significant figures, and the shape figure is 5.5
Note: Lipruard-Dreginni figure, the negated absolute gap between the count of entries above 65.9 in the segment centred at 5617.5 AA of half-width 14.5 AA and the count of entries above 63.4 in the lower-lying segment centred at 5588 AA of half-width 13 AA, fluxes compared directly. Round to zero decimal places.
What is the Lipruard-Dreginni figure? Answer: -1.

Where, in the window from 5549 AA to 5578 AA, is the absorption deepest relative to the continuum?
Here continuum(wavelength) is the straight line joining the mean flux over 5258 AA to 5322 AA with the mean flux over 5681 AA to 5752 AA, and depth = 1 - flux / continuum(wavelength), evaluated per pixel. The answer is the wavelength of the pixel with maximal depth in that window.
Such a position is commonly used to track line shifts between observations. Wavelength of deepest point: 5553.30 AA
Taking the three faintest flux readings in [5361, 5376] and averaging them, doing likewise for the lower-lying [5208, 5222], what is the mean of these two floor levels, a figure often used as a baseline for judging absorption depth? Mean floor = 60.5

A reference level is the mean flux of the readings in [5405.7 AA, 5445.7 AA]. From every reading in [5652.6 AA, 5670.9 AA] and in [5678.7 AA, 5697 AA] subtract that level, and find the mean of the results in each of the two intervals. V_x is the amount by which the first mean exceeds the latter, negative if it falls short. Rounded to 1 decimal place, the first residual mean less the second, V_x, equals -1.5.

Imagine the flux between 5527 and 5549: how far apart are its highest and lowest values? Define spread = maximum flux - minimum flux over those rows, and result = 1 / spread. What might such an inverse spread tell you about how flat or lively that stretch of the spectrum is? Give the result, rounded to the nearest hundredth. 0.14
